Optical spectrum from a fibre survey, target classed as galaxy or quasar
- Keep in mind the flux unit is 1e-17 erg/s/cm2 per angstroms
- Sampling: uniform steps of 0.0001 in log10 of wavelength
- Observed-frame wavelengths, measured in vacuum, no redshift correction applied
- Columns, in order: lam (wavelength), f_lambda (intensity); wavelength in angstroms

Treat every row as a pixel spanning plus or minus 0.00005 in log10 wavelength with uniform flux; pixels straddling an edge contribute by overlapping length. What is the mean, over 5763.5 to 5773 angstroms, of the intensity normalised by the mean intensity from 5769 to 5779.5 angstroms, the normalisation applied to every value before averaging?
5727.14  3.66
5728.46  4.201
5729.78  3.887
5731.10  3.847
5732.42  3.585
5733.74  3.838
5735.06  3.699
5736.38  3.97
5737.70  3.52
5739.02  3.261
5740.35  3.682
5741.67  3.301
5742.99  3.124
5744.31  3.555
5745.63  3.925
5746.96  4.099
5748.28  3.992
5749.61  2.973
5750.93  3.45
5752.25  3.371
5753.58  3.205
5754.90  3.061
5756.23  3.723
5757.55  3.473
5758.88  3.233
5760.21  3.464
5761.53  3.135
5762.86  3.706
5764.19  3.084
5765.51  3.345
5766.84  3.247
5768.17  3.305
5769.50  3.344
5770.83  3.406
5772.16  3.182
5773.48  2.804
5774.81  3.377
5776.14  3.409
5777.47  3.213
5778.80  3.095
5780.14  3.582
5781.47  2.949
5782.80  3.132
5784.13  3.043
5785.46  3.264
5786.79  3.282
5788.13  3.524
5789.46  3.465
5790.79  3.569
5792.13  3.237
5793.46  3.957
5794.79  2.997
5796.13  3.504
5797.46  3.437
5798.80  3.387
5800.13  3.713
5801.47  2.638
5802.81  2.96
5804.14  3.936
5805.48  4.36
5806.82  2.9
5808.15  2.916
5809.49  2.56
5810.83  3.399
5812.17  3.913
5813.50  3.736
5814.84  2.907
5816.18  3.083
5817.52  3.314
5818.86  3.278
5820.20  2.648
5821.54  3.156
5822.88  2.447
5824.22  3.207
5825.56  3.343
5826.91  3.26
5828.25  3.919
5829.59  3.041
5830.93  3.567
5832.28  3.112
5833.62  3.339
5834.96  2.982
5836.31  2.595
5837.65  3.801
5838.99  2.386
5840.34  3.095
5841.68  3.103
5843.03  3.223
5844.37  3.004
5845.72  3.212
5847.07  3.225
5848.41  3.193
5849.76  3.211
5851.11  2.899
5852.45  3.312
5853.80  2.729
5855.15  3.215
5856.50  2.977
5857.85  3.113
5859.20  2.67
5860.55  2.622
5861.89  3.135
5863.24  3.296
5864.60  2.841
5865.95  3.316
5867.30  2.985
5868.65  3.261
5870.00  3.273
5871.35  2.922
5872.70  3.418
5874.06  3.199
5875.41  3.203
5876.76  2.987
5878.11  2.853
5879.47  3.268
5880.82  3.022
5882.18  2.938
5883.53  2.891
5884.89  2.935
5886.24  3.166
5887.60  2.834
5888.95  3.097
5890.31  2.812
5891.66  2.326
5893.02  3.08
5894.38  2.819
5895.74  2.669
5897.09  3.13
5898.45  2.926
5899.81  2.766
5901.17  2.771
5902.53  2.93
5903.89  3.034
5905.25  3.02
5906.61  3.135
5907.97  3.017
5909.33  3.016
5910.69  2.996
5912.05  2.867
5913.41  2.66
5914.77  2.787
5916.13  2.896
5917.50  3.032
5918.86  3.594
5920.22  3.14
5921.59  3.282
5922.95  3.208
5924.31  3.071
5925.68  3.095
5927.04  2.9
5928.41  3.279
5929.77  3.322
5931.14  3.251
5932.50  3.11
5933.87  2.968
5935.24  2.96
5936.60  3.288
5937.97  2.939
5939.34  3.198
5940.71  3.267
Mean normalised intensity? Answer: 1.01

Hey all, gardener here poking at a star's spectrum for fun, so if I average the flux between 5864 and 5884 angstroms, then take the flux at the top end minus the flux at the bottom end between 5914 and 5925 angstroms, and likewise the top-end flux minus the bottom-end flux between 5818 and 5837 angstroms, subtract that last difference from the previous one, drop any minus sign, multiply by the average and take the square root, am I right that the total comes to 1.7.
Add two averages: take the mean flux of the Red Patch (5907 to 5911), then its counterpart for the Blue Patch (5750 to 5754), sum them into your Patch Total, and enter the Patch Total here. 6.35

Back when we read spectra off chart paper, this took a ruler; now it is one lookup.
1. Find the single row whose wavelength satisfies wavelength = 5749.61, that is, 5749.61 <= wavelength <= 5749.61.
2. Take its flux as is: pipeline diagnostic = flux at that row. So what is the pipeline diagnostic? 2.973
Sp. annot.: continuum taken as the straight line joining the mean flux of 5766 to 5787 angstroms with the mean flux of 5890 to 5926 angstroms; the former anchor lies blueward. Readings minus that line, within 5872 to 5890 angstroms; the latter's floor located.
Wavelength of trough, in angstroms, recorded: 5887.60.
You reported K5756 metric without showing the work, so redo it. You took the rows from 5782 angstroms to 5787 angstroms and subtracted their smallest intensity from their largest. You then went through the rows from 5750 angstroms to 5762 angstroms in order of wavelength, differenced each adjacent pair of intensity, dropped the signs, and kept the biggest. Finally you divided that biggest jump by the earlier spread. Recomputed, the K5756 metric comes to 2.8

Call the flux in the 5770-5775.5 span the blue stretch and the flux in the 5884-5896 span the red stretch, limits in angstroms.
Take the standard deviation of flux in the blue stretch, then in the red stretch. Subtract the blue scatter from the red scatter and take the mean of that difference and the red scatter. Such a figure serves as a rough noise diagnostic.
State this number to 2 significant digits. 0.12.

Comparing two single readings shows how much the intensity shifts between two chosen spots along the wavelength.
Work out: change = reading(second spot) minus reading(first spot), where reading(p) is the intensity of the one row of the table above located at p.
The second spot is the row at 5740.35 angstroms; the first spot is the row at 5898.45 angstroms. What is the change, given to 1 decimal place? 0.8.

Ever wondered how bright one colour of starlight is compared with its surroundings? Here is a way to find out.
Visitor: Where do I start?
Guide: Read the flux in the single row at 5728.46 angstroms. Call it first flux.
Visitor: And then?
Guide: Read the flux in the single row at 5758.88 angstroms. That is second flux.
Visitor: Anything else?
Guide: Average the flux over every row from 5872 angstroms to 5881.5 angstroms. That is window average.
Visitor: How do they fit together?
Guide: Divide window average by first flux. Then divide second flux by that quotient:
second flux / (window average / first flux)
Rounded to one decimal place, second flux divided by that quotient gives 4.3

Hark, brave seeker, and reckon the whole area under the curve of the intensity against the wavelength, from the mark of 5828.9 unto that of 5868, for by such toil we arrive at 120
